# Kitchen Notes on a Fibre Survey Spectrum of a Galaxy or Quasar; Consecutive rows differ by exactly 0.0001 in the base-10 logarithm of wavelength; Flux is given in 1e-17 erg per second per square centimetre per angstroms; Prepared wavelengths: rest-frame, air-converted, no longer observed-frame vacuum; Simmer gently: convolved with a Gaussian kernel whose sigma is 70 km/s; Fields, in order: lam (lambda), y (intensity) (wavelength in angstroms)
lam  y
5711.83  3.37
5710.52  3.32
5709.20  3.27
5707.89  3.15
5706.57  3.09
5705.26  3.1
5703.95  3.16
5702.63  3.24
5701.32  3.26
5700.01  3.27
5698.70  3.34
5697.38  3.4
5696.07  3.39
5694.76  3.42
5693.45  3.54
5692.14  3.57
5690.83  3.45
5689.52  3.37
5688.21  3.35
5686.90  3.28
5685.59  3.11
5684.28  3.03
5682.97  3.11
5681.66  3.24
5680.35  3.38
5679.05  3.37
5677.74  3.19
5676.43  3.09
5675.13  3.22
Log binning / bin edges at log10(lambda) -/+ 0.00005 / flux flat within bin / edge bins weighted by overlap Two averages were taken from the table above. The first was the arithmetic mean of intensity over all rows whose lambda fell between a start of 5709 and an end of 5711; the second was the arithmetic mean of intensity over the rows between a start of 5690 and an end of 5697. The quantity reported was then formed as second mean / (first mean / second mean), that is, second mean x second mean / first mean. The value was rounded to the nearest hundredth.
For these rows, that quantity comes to 3.66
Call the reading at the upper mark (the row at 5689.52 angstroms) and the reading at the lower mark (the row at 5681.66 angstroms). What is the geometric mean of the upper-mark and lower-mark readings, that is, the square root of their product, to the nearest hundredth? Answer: 3.30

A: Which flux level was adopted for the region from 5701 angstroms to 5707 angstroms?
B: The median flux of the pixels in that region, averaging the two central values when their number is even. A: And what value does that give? 3.16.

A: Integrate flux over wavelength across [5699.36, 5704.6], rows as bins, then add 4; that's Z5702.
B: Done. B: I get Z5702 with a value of 21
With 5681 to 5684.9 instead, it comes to 16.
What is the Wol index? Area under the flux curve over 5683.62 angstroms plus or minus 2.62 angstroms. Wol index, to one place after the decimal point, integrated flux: 16.3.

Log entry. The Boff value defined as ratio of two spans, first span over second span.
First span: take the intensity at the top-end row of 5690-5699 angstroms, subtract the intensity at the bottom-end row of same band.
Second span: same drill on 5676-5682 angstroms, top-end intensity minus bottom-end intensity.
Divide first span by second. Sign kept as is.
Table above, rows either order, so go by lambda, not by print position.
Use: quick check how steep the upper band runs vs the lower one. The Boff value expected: -0.7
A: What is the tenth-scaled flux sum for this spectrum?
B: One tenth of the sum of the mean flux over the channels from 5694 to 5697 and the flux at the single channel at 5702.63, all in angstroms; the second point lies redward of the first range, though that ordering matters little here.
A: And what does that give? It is 0.665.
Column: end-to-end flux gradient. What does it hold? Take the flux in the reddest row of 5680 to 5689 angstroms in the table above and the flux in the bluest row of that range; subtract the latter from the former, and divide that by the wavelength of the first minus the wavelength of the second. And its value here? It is -0.004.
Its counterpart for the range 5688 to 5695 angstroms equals 0.011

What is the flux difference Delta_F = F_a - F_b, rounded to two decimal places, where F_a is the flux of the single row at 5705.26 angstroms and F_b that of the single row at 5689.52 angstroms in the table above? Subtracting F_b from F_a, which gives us -0.27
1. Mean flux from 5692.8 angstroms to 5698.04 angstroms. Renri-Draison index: 3.44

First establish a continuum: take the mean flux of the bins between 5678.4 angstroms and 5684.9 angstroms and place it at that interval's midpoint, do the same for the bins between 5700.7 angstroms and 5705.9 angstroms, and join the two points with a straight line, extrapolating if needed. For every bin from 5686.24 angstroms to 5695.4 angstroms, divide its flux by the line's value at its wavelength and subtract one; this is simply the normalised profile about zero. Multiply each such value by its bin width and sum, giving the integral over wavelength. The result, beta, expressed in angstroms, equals 0.61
